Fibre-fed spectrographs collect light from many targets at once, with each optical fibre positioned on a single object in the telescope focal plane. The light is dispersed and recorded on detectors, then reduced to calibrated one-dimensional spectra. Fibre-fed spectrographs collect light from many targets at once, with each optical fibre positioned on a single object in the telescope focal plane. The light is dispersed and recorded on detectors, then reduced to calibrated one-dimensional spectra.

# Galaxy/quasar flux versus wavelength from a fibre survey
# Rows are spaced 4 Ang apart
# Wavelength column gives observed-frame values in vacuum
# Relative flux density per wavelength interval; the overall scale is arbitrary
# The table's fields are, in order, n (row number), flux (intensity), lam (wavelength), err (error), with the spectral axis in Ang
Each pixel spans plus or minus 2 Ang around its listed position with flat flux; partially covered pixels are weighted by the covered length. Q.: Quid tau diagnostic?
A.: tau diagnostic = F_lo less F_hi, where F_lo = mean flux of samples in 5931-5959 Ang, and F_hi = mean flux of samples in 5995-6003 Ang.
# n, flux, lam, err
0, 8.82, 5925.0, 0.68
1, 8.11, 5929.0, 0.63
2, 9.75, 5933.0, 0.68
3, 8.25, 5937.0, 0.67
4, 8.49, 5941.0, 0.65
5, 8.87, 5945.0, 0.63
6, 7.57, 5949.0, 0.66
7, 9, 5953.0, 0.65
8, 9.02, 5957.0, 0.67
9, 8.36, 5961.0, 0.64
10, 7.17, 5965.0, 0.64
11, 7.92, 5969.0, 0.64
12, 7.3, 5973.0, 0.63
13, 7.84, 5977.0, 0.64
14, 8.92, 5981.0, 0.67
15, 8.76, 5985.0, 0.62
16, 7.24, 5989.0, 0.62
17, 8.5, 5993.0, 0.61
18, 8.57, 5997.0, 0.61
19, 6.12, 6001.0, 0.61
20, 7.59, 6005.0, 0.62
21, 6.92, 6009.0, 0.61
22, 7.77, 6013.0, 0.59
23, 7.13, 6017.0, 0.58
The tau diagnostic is 1.4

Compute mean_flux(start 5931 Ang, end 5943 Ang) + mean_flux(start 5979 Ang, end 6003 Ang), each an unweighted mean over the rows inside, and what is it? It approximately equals 16.8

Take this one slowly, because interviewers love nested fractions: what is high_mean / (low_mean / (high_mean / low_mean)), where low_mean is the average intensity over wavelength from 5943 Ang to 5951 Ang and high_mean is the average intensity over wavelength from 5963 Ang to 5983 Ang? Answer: 0.91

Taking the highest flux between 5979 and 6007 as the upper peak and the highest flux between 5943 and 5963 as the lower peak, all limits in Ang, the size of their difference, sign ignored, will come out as 0.10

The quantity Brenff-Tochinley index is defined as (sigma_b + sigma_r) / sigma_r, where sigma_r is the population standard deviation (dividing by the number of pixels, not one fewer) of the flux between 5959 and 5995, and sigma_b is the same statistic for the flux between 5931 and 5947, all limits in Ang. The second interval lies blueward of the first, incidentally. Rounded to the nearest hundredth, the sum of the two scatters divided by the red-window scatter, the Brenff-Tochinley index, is 1.90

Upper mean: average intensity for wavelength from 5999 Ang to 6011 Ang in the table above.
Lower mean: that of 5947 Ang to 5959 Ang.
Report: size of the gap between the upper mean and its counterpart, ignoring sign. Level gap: 1.7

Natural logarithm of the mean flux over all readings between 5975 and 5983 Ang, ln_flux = 2.13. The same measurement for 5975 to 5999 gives 2.12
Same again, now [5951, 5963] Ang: 2.17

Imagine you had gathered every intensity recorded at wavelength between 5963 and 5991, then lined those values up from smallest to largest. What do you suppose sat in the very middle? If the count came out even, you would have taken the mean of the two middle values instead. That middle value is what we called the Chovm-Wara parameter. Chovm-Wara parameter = 7.8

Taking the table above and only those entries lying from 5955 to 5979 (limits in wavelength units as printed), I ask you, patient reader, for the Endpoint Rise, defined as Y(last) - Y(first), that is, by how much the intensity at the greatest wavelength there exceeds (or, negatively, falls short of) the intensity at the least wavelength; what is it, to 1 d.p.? -1.2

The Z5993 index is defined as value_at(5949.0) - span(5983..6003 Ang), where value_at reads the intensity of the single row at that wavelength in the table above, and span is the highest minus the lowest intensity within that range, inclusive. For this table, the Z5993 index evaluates 4.9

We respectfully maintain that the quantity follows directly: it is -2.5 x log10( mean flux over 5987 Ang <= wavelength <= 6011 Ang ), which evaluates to -2.19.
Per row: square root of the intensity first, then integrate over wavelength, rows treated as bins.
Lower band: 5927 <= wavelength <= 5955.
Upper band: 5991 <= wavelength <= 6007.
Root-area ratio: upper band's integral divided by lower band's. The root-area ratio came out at 0.54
